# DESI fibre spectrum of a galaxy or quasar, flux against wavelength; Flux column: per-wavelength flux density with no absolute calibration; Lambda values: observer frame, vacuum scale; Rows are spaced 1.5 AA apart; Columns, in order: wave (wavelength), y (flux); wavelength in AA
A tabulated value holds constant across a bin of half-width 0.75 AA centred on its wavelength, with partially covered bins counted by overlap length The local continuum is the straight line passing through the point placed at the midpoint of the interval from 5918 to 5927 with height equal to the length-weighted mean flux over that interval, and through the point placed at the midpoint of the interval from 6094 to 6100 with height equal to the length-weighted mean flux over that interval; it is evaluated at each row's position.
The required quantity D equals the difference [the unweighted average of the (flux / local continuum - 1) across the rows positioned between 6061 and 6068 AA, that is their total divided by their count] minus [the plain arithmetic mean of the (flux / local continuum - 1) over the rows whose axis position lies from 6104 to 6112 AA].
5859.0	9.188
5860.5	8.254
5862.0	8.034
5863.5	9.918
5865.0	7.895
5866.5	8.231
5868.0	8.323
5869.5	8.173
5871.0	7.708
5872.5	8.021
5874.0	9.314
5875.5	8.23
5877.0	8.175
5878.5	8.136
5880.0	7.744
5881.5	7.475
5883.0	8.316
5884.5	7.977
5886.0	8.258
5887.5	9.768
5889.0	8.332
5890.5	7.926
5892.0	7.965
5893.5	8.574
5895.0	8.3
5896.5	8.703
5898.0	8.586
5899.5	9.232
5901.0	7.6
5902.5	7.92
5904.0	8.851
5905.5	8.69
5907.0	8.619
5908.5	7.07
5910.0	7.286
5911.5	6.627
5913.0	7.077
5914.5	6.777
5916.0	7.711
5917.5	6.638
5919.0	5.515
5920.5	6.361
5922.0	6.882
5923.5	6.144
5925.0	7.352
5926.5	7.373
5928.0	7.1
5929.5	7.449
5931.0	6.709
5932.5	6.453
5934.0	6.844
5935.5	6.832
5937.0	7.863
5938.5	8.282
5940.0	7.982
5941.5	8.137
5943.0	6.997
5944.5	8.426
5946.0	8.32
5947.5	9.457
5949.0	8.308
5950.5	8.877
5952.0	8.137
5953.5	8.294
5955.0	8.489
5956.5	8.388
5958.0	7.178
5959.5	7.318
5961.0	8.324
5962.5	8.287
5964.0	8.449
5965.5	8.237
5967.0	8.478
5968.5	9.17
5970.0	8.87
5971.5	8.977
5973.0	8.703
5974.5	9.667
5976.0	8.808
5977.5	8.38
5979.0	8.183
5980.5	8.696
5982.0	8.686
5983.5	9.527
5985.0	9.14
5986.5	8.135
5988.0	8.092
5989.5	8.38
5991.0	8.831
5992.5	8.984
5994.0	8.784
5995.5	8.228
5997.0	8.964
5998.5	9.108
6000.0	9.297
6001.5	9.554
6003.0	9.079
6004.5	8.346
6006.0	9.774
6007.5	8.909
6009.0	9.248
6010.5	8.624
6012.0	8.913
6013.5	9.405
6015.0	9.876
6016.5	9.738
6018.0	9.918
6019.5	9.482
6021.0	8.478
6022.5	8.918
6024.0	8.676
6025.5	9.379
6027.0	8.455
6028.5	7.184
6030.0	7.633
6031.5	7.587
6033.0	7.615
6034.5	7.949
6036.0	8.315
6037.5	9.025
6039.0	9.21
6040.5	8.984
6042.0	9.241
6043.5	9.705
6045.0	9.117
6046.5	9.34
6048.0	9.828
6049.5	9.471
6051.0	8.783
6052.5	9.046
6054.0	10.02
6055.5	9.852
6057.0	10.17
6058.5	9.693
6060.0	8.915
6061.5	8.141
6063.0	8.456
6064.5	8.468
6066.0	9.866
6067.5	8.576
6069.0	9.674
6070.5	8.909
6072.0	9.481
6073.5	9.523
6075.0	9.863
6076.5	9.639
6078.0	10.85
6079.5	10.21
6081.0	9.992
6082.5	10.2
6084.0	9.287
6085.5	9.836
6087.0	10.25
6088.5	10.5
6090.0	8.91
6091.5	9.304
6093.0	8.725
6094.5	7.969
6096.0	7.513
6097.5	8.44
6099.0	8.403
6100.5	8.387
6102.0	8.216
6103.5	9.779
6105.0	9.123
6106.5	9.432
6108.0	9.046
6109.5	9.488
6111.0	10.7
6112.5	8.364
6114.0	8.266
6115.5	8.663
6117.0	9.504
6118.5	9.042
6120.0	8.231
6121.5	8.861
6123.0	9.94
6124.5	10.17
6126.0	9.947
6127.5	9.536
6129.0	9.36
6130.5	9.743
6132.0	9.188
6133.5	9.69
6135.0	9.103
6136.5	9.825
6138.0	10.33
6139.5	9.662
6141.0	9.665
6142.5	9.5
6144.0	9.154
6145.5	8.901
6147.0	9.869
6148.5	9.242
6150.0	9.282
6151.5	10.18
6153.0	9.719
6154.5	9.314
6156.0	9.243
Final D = -0.05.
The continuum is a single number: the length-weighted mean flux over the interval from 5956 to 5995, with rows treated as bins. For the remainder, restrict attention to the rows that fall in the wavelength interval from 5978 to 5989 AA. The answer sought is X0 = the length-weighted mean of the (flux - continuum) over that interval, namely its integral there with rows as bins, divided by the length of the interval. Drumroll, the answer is 0.1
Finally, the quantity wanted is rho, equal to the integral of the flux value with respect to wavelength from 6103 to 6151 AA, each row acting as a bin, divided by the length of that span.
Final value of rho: 9.4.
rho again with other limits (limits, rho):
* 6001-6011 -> 9.1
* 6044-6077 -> 9.3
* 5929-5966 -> 7.9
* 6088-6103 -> 8.6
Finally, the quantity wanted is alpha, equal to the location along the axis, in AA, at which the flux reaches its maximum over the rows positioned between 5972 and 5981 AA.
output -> 5974.5 AA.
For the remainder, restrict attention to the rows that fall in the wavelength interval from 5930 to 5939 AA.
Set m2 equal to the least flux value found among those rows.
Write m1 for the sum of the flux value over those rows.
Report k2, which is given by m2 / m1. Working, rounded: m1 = 43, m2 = 6.453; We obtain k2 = 0.150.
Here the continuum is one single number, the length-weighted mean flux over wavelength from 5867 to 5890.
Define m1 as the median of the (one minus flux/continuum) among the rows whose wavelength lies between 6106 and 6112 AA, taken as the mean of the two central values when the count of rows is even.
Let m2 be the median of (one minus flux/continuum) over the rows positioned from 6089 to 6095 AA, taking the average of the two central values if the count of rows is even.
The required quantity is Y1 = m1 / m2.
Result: 2.2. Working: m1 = -0.145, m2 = -0.068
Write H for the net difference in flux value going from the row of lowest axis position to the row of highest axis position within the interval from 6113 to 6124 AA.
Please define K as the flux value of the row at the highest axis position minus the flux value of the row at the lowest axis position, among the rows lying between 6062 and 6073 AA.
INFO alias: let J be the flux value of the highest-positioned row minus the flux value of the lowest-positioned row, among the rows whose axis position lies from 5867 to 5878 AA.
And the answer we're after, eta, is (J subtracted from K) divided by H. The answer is 0.7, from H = 1.7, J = -0.1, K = 1.0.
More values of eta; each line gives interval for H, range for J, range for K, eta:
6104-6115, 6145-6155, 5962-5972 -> -0.3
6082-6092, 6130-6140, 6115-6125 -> -1.8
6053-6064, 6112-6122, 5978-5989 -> 0.4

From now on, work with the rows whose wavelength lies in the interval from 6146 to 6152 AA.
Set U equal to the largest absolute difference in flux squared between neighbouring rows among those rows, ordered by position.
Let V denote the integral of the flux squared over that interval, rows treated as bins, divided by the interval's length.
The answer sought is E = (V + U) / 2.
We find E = 55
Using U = 17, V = 92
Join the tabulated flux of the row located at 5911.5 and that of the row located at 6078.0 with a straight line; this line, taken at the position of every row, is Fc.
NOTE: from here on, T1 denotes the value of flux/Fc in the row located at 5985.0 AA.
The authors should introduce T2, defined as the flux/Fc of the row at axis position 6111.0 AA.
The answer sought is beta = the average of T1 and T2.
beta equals 1.00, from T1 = 1.1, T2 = 0.9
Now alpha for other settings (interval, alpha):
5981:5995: 5983.5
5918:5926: 5925.0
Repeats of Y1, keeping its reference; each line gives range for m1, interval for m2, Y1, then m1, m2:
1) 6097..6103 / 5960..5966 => 2.9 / -0.016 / -0.006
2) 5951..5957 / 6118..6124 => 0.1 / -0.010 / -0.084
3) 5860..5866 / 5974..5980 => -0.3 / 0.014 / -0.041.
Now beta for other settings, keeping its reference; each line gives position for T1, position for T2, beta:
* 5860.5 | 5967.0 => 1.30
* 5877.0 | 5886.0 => 1.40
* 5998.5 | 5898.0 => 1.20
